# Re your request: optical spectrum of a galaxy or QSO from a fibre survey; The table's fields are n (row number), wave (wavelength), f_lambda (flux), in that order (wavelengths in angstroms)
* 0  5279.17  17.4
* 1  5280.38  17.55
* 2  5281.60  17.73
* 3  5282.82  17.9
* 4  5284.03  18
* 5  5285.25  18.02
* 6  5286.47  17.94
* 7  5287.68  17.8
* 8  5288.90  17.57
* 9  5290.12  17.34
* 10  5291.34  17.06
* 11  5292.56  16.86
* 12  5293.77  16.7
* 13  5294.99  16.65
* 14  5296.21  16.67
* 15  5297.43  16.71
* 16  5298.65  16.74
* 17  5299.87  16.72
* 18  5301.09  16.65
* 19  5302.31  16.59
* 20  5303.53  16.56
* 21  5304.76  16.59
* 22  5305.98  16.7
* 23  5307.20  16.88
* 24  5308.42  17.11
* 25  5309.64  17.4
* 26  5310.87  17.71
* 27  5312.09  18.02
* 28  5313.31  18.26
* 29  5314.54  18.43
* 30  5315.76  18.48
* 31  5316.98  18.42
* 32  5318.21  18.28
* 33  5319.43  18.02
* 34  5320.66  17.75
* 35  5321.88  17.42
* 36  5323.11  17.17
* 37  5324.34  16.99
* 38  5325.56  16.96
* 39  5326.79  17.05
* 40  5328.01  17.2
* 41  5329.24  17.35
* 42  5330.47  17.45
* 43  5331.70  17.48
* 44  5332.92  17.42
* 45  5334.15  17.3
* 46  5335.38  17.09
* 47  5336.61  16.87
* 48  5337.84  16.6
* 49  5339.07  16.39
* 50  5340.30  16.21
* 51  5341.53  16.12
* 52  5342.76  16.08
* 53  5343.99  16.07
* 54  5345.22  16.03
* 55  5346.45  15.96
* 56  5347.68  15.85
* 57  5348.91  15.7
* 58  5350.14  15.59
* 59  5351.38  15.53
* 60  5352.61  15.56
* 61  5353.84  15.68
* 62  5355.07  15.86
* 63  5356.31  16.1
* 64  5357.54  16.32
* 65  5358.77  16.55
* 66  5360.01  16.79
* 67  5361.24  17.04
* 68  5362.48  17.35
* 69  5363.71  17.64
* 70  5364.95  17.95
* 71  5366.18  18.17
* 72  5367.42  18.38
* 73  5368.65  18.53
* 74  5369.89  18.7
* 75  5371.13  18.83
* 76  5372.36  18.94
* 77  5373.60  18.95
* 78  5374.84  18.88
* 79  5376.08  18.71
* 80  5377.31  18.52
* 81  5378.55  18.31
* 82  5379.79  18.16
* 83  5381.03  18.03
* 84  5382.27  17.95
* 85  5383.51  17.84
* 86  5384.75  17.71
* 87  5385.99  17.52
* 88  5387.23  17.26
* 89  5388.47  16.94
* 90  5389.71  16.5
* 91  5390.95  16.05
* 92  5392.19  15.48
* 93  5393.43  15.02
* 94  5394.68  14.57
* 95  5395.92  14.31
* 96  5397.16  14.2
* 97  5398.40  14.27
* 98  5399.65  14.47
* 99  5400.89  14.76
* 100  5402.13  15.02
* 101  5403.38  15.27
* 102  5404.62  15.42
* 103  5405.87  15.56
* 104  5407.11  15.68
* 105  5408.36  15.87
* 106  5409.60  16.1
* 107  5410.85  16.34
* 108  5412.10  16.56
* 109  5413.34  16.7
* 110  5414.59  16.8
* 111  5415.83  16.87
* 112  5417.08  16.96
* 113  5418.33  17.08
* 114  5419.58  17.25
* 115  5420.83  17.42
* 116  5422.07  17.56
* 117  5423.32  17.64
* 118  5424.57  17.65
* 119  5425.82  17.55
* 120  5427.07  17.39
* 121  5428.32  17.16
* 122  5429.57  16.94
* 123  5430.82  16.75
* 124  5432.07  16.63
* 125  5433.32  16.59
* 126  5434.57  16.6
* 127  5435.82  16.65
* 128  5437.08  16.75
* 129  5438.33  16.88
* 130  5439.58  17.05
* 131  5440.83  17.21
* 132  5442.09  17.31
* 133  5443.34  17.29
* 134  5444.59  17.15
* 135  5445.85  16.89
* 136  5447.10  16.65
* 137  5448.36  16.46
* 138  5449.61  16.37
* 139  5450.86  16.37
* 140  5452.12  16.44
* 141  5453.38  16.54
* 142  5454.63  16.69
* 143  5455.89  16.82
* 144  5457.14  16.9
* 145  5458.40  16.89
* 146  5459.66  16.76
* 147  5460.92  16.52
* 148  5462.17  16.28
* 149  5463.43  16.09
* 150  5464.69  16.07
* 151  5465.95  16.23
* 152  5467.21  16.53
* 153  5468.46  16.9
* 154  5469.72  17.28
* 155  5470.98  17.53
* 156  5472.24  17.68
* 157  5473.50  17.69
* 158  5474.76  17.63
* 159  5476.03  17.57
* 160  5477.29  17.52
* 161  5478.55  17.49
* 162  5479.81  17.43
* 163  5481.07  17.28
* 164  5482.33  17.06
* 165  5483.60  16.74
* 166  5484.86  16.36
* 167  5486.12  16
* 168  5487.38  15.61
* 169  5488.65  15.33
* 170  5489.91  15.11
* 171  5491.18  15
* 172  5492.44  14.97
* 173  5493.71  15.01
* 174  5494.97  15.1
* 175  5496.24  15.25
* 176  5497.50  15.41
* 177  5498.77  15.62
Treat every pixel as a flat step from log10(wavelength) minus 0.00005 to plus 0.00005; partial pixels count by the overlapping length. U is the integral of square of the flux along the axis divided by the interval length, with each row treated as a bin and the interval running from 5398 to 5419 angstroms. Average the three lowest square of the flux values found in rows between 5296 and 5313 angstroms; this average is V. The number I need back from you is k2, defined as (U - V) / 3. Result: -7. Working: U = 253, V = 275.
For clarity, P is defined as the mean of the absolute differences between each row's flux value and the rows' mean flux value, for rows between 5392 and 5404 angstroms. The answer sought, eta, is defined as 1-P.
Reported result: 0.6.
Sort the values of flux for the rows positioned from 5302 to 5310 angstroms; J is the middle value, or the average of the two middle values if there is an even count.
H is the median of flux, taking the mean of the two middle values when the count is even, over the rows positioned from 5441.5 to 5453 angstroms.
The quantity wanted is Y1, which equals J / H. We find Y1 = 1.00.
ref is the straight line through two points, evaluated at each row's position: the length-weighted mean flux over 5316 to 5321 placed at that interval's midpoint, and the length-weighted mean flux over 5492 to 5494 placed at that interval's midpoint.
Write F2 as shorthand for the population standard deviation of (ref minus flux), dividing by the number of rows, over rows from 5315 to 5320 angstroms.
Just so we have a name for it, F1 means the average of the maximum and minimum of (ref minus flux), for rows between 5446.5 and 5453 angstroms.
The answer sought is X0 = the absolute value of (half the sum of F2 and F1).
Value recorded 0.29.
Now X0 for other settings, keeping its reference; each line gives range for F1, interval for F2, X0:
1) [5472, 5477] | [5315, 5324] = 0.96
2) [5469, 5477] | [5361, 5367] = 0.85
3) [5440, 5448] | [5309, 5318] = 0.36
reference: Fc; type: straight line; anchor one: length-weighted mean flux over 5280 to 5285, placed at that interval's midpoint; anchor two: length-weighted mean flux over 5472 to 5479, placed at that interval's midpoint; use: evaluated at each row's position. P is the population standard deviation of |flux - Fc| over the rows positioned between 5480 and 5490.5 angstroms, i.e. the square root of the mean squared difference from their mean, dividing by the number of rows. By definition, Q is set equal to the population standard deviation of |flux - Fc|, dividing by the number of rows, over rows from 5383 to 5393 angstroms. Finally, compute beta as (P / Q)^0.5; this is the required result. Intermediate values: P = 0.8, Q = 0.7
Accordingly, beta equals 1.0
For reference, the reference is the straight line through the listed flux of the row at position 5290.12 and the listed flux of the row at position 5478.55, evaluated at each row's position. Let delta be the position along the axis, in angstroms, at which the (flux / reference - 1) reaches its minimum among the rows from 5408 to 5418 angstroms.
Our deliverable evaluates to 5408.36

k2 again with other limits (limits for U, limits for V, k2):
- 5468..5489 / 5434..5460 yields 7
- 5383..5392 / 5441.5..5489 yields 15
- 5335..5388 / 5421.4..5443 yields 7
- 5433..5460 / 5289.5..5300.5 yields 1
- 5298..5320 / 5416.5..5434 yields 9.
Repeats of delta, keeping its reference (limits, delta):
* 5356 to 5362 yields 5356.31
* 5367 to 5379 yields 5378.55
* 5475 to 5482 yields 5481.07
